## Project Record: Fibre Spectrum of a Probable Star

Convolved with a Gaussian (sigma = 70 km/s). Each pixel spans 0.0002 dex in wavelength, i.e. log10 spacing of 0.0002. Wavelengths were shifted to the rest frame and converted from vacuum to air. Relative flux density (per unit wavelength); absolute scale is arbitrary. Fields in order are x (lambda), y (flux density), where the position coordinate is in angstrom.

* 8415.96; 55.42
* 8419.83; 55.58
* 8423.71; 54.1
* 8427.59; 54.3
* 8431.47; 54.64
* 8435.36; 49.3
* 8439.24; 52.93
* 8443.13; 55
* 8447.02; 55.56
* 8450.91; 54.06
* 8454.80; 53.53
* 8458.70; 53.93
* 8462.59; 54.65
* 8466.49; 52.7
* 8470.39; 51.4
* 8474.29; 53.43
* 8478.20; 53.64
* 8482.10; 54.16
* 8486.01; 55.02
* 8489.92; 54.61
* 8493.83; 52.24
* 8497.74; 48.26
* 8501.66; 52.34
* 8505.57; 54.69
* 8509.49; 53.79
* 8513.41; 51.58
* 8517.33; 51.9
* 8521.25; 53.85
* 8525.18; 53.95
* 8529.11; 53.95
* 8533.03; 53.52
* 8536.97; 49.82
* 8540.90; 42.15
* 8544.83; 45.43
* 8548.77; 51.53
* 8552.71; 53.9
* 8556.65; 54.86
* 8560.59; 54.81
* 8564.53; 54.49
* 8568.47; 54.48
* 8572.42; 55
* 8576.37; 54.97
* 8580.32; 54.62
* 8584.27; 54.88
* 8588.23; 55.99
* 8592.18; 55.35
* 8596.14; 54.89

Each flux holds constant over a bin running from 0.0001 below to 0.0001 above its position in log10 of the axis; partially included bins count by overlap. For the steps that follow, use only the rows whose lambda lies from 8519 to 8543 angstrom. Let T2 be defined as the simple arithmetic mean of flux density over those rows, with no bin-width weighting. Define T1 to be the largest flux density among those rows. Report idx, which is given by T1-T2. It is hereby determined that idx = 2.7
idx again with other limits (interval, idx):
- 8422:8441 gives 1.6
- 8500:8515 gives 1.6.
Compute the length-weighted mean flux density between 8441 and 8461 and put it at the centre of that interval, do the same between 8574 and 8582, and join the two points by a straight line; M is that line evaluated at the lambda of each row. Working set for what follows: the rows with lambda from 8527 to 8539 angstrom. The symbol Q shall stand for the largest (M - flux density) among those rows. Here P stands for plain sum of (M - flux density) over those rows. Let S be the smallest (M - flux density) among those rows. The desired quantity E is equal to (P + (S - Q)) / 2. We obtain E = 1.3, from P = 7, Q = 4.9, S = 0.7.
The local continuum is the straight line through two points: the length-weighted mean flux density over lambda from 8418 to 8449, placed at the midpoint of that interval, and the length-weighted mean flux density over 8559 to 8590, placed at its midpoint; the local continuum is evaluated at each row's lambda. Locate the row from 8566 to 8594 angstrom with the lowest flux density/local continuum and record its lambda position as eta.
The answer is 8568.47 angstrom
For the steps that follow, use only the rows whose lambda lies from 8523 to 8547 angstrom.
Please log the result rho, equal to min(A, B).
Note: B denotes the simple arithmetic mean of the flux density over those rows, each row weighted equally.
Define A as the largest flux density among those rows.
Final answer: 49.8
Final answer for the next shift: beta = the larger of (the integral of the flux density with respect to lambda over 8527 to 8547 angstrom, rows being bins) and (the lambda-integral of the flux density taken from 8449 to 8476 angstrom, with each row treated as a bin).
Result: 1442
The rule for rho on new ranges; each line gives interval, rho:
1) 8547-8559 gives 53.4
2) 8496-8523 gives 52.3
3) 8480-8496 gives 54.0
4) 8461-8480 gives 53.2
